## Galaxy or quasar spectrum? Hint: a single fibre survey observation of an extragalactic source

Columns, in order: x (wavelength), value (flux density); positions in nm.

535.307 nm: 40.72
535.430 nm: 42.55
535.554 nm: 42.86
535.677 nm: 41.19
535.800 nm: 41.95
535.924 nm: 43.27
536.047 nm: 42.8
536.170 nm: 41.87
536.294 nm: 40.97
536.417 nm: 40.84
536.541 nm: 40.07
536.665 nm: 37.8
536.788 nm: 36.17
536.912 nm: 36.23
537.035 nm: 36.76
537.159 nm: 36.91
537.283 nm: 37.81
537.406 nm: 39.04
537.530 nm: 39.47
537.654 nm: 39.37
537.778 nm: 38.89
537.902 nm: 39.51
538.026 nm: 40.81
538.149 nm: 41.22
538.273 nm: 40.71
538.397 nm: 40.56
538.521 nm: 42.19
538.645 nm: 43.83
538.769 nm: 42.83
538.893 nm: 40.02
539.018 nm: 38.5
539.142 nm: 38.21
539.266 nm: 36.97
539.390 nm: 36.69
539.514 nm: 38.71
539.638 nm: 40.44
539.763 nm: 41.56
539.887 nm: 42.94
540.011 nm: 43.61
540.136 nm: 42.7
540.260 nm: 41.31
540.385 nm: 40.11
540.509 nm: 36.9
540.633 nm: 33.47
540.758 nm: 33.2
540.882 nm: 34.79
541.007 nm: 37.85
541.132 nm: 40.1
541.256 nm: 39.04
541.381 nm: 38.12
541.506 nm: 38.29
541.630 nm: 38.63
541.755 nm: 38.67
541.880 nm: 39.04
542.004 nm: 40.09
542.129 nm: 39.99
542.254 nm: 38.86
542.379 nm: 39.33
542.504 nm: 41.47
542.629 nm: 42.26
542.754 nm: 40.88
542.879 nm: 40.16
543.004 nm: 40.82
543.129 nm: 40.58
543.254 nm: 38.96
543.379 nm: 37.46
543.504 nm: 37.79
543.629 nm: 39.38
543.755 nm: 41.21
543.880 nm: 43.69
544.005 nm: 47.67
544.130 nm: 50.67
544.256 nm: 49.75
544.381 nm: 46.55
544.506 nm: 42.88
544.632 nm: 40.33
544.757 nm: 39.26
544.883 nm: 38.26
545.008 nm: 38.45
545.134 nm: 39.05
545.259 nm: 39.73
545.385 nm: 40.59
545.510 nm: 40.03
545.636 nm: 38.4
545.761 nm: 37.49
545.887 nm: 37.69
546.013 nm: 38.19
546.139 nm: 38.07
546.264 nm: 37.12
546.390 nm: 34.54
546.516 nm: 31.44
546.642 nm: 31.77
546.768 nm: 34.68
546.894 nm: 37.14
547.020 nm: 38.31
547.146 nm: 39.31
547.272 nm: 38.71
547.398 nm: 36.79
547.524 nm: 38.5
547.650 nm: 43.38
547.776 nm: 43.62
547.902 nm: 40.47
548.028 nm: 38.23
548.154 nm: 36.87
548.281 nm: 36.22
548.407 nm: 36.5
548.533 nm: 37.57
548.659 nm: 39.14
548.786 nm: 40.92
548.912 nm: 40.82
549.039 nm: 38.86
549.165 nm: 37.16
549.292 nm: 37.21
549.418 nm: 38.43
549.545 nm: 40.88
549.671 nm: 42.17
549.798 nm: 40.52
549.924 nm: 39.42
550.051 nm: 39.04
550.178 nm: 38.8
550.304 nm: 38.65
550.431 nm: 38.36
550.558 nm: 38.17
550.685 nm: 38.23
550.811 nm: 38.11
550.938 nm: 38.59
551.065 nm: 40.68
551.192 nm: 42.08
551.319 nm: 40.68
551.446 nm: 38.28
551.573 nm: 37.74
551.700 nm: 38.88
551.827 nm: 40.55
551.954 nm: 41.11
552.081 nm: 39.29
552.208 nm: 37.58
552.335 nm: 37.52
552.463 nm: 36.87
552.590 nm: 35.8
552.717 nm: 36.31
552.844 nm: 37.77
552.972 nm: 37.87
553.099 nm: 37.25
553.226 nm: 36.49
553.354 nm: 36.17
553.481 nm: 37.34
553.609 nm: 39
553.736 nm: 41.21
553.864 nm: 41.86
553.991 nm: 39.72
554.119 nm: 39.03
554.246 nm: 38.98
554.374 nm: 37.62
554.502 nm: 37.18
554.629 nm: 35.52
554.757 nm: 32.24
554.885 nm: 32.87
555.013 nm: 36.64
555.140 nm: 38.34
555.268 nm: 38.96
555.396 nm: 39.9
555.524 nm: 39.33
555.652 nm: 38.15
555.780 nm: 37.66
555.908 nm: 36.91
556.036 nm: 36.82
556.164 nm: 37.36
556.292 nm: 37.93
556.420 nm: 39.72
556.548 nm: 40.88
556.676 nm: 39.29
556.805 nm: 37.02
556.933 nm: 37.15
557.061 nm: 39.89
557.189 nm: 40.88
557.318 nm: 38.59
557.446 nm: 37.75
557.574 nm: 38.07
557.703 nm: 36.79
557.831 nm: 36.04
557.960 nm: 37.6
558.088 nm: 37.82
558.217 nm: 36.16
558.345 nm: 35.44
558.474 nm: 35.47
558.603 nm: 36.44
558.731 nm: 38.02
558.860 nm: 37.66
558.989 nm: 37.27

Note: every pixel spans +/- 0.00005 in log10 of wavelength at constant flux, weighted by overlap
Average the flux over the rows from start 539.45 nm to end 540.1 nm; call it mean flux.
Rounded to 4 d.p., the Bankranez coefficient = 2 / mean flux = 0.0482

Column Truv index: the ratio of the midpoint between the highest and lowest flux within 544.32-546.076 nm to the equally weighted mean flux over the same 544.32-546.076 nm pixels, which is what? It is 1.06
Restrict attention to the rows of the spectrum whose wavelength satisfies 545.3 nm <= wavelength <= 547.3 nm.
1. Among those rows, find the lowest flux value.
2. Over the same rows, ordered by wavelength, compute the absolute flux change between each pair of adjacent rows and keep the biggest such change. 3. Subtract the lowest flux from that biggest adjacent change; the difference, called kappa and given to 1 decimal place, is -28.3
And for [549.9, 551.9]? -35.3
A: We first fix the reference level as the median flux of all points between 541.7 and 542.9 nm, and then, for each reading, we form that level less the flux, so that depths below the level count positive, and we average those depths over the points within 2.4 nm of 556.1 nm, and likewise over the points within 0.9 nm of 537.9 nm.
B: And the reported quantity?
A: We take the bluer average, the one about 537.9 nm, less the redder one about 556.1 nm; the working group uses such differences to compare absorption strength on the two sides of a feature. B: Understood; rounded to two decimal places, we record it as -2.13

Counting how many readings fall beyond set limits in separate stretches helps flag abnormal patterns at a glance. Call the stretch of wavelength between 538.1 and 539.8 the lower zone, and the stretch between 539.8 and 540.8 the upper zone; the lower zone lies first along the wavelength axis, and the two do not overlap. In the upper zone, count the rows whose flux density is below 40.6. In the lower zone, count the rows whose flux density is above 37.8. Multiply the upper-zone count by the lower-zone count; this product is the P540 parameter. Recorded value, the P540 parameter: 48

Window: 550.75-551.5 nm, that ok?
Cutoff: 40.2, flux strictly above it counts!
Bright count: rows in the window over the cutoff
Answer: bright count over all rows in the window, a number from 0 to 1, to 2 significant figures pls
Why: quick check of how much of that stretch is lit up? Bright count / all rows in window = 0.50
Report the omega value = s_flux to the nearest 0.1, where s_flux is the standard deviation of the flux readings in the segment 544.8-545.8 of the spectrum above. 1.0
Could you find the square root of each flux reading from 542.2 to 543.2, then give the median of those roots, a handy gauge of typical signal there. 6.38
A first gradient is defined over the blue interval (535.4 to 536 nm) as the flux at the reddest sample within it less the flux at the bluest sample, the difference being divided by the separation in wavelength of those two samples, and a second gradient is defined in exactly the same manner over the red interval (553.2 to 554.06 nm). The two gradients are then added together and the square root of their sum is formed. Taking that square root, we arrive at 2.4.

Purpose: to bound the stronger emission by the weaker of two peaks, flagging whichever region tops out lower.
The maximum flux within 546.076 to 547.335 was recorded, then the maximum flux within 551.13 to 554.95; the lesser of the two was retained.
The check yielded 39.3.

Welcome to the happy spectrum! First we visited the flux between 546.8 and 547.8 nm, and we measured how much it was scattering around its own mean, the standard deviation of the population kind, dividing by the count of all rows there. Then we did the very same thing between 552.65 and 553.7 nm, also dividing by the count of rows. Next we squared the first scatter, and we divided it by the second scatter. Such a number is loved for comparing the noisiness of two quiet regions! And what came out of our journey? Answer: 6.7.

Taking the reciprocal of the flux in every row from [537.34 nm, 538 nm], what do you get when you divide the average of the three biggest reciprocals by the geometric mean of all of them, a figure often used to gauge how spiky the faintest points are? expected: 1.00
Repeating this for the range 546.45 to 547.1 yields 1.06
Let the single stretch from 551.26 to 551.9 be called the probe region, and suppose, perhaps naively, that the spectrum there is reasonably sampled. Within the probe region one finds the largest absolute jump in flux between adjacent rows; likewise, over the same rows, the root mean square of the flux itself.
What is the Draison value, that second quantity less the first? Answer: 36.8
